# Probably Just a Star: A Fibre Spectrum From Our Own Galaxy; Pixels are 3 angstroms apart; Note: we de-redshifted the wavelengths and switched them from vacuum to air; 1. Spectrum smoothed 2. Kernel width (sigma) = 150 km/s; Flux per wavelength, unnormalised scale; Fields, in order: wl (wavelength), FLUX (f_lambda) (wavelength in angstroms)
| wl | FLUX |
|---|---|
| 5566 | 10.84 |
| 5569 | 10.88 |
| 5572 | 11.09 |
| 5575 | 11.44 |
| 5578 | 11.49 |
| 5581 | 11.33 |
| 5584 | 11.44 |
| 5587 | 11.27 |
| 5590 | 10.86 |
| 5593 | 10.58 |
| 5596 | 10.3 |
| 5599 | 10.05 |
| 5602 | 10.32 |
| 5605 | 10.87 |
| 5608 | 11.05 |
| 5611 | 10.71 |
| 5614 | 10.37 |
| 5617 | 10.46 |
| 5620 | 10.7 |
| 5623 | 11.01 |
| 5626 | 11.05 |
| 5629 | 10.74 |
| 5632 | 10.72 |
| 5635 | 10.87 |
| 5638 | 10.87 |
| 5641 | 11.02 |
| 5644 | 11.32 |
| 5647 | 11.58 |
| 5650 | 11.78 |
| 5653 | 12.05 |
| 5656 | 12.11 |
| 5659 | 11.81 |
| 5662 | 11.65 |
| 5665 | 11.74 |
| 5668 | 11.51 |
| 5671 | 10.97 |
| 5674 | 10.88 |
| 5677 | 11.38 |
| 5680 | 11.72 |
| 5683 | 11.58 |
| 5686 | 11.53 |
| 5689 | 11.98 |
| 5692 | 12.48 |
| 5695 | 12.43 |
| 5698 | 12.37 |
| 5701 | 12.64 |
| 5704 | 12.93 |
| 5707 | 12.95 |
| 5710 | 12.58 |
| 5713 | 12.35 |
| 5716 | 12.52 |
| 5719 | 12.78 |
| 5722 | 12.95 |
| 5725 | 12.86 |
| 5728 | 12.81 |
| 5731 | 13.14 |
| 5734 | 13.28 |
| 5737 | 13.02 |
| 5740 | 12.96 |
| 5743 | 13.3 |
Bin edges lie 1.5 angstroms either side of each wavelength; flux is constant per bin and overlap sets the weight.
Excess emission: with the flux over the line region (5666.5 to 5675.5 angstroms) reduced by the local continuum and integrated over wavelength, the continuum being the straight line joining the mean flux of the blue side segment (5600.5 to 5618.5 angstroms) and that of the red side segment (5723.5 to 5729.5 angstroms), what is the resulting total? -6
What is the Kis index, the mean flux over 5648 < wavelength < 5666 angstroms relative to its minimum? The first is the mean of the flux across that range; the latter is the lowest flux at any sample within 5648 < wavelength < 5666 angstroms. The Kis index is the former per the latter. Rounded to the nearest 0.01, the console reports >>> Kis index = 1.02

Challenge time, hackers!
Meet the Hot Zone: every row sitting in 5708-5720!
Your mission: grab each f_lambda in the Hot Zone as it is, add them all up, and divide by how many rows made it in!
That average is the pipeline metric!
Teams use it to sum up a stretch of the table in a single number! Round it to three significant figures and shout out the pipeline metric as 12.6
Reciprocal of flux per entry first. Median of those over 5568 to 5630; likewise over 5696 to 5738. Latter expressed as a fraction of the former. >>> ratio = 0.85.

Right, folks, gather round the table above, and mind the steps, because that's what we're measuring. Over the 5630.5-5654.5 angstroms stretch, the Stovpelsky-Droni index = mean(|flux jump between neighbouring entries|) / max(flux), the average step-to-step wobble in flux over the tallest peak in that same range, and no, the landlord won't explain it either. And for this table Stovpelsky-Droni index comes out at 0.0158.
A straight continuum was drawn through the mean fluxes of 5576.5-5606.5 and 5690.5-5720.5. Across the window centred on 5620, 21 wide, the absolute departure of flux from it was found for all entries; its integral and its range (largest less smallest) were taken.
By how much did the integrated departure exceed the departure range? 11.4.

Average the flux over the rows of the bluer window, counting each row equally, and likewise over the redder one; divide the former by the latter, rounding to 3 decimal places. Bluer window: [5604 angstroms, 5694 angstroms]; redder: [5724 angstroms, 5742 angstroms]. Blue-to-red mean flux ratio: 0.867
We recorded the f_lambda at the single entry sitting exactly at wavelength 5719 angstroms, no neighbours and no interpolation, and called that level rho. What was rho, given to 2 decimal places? 12.78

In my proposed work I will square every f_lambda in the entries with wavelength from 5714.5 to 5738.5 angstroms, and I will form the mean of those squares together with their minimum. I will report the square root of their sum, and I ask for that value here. 18.0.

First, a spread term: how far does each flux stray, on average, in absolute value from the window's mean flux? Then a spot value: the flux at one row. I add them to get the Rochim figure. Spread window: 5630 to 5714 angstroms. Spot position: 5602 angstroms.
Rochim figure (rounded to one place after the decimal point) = 10.8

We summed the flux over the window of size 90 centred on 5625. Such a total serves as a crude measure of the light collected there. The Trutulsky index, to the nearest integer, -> 332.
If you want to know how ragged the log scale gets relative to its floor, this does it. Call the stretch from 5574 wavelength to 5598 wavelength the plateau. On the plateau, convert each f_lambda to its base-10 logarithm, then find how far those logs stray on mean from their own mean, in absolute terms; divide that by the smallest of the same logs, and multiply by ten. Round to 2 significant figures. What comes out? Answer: 0.15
